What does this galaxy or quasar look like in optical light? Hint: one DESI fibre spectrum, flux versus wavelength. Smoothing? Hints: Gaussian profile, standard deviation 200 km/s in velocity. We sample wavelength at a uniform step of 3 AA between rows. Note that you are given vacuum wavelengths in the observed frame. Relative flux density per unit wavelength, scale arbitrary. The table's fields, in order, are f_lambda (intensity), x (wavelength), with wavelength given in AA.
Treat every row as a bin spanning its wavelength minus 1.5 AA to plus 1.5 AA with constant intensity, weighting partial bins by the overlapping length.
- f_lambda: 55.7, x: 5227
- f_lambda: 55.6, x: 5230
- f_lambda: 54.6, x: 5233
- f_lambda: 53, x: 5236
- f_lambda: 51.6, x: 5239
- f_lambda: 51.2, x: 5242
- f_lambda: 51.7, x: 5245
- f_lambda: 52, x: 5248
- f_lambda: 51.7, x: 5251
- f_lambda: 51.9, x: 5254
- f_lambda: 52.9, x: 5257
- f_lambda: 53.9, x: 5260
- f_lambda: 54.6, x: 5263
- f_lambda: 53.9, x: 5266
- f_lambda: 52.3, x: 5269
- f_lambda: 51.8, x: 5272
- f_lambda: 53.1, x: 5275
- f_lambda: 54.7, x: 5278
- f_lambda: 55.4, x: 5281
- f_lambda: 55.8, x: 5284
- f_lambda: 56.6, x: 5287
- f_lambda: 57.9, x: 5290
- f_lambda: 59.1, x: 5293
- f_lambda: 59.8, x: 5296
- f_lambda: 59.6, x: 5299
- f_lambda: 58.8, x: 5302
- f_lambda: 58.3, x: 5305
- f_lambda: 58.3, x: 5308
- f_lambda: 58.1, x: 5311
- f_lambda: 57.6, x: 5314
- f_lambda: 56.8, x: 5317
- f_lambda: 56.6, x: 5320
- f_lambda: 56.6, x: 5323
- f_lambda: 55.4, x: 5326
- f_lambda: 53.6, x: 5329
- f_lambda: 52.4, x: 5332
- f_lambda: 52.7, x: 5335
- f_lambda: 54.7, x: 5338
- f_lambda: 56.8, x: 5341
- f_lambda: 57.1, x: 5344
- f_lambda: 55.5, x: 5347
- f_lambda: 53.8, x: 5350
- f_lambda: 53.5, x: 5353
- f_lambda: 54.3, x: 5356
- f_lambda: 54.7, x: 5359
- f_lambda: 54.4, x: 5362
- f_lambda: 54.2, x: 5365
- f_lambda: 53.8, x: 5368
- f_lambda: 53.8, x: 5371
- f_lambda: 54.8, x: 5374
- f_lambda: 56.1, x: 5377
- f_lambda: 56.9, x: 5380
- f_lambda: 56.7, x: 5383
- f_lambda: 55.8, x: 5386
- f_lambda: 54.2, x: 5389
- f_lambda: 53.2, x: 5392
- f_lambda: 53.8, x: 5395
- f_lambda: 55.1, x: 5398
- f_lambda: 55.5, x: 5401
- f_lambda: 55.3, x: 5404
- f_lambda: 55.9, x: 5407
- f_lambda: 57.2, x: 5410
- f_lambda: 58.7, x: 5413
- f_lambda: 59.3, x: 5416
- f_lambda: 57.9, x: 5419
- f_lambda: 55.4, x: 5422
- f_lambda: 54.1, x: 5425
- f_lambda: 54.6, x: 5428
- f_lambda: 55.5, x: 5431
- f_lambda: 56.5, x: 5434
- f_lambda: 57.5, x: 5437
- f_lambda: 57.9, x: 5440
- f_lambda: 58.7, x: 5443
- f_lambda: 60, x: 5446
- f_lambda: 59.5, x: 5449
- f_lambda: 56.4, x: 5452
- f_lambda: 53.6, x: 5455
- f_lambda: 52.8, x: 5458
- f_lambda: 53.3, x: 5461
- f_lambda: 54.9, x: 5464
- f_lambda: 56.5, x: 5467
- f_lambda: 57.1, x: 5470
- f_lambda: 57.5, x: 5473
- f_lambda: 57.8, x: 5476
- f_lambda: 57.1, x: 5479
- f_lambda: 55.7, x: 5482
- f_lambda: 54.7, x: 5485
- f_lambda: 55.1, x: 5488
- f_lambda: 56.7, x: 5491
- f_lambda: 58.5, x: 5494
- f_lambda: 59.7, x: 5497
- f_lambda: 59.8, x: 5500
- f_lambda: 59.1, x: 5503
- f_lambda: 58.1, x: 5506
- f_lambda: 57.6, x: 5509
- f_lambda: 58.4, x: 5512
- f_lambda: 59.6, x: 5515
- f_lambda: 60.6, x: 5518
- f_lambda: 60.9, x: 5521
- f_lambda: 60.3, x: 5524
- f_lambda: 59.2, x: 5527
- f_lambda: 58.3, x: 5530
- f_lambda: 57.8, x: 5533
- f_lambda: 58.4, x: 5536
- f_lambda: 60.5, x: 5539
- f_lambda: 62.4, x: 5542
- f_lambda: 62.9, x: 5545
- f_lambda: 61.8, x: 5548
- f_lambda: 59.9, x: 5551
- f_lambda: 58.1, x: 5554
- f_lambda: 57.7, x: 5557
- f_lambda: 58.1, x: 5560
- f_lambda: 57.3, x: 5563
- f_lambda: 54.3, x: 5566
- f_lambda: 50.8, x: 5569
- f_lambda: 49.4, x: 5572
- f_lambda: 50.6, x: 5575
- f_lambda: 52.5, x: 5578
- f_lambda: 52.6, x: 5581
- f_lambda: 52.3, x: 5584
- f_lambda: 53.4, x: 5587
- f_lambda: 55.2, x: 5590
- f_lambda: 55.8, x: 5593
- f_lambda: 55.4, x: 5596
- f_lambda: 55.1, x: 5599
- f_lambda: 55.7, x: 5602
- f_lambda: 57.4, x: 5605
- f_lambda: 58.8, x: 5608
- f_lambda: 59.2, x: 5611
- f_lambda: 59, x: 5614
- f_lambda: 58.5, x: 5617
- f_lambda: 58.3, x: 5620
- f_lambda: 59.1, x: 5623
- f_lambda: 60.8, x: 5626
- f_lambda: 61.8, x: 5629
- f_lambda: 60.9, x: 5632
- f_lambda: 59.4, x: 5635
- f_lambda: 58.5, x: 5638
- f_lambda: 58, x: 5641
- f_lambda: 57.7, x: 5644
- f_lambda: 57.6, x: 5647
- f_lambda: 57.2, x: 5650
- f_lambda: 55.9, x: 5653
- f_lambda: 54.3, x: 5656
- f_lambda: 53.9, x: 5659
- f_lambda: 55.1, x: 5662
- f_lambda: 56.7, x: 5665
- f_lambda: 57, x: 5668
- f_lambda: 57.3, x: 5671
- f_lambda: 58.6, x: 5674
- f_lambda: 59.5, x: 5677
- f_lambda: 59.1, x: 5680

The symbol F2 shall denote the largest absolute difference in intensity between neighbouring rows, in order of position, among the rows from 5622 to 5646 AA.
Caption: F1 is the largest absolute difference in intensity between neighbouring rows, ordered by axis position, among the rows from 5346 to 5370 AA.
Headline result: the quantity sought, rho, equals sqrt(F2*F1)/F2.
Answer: 1.00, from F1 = 1.70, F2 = 1.70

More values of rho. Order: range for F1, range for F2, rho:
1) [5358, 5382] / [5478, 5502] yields 0.85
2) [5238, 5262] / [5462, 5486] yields 0.79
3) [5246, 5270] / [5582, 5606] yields 0.94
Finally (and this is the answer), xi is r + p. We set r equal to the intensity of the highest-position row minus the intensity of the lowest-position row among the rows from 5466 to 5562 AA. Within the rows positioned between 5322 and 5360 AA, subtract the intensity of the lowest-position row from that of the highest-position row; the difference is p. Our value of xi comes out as 0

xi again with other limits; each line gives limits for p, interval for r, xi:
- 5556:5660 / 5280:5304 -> 0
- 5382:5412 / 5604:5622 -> 1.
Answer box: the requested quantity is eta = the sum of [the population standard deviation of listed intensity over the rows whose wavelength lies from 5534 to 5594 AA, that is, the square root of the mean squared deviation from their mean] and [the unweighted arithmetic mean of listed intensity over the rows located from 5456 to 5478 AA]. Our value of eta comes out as 59.7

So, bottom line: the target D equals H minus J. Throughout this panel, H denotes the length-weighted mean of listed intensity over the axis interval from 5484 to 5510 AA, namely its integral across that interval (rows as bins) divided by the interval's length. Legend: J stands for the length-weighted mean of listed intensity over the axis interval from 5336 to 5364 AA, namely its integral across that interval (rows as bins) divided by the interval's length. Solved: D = 2.8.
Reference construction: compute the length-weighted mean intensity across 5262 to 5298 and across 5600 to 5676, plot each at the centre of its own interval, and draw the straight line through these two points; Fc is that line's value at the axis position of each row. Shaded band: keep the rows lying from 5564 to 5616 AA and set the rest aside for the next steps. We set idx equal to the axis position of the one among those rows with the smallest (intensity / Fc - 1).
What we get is 5572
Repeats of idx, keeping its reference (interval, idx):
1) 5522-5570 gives 5569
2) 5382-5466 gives 5458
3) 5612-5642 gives 5641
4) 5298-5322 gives 5320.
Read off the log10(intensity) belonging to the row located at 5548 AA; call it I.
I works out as 1.79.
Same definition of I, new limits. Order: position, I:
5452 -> 1.75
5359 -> 1.74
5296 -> 1.78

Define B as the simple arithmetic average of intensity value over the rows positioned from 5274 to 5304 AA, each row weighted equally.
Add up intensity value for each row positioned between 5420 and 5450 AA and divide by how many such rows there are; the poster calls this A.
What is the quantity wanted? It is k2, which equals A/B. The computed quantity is 1.00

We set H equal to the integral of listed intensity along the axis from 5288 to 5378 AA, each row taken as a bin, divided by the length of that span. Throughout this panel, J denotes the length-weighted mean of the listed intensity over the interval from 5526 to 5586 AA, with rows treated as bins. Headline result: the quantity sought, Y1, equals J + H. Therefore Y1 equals 113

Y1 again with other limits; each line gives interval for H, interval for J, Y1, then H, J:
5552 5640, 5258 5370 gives 112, 56.44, 56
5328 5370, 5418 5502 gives 111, 54.40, 57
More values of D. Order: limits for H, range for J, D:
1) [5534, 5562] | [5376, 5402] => 4.7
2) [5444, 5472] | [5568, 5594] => 3.6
